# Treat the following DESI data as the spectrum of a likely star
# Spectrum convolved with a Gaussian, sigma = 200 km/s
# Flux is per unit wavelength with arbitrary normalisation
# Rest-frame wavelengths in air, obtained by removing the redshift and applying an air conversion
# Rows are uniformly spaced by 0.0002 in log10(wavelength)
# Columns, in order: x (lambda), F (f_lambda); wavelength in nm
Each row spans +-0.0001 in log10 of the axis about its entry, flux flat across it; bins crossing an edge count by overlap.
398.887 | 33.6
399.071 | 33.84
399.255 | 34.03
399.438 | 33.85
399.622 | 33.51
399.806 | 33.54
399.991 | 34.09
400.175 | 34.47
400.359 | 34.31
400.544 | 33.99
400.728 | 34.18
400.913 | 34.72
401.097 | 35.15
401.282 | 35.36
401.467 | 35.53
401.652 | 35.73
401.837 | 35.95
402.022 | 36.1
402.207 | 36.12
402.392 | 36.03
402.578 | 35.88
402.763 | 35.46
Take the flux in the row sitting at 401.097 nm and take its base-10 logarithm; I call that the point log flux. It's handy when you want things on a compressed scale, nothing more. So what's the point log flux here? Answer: 1.55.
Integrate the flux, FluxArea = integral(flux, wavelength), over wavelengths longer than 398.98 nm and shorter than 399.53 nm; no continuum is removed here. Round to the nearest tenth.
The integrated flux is 18.7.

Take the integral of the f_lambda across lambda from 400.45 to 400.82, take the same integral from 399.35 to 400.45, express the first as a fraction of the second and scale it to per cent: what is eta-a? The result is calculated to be 34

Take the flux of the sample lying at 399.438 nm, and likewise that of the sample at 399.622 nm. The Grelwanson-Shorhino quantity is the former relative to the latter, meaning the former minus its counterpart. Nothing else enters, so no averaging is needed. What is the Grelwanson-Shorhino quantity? 0.3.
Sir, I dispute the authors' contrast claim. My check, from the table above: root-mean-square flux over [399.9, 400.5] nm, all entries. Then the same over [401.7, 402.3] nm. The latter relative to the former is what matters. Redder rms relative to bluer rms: 1.05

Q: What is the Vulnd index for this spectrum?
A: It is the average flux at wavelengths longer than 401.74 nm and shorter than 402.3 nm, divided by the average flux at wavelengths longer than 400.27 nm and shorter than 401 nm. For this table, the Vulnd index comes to 1.05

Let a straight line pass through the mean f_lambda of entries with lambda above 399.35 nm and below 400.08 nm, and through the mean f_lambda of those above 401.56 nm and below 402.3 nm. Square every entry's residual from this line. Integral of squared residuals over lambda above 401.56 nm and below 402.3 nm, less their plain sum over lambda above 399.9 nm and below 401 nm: -0.8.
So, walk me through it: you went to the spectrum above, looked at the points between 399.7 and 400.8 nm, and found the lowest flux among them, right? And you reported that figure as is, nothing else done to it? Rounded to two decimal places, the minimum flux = 33.54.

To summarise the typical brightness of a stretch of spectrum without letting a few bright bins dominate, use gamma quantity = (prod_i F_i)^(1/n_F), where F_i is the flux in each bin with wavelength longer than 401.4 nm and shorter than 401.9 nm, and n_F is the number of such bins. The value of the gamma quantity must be 35.7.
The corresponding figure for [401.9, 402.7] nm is 36.0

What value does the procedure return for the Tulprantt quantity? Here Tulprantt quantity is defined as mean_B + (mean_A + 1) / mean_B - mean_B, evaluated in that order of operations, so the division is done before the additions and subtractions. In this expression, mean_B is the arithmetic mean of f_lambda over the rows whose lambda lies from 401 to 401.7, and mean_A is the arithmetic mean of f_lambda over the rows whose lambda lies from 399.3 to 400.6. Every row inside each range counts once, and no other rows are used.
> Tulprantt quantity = 0.99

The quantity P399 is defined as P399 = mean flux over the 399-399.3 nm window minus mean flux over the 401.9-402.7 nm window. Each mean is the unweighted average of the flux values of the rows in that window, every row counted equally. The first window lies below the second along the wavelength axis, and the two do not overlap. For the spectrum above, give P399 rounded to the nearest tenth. -2.1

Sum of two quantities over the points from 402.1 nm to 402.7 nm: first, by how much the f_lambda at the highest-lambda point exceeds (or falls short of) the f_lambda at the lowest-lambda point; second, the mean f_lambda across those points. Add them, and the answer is 35.8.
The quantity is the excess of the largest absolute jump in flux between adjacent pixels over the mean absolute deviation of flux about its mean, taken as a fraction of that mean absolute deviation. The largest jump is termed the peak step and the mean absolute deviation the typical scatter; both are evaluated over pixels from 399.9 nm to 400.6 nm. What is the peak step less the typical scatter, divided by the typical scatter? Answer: 1.17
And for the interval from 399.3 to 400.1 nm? 1.47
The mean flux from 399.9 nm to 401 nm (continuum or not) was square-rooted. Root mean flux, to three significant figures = 5.86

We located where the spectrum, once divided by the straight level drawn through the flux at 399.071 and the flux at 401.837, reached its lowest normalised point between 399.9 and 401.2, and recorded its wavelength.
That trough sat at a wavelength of 400.544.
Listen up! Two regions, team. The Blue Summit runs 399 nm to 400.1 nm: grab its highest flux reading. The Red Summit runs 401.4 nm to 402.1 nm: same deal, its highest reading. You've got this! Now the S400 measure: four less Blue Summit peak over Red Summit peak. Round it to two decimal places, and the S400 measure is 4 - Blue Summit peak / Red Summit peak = 3.06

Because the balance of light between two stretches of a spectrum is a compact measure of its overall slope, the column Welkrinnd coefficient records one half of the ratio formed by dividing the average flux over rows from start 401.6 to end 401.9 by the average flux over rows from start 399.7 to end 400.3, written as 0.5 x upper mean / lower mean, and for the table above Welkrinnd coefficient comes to 0.527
